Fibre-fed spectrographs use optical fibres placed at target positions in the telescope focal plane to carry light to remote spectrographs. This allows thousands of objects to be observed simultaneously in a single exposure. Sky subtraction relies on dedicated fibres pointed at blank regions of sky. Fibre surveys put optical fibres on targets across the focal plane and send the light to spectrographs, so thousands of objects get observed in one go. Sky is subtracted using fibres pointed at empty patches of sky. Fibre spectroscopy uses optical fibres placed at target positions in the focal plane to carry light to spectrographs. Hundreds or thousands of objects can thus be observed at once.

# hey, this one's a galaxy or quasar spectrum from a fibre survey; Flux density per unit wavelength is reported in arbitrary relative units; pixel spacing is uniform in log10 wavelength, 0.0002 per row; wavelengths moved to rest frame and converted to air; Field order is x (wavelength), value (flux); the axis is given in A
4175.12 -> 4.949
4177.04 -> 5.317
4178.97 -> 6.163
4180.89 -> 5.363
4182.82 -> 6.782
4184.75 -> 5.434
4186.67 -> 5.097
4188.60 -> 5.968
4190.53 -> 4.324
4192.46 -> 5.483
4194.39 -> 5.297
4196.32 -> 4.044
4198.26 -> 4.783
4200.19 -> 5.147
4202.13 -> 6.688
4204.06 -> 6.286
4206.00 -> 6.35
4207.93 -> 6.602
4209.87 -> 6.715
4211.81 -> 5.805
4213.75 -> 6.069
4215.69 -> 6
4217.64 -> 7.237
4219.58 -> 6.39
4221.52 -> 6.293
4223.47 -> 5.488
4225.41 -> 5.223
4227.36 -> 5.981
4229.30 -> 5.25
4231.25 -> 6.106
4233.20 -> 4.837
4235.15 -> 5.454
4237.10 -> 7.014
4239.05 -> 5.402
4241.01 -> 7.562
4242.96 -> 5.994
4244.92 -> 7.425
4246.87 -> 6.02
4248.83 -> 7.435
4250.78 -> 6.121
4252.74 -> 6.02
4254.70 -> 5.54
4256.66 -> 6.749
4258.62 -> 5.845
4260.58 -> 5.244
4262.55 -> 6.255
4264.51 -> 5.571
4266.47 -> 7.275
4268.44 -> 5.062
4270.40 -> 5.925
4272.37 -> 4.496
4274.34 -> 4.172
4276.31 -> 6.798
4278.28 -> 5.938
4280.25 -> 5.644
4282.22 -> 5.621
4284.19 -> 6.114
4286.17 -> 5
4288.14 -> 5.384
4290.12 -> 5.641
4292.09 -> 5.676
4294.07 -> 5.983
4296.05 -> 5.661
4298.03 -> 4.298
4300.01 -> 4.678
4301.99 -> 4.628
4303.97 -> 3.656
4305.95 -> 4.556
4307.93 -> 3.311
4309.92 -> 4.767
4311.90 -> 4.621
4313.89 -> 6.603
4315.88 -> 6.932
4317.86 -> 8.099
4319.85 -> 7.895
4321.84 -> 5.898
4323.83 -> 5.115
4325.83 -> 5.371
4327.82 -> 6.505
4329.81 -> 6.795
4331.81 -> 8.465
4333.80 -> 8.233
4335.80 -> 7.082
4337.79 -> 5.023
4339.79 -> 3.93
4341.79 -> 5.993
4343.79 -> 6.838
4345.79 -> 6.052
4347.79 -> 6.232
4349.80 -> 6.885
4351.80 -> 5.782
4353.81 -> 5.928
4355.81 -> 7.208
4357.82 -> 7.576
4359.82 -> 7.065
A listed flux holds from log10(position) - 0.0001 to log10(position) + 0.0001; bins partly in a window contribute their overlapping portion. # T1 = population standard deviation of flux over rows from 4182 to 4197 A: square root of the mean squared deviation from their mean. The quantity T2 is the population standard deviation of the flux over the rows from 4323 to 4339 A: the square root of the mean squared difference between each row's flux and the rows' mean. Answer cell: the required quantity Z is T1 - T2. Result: -0.4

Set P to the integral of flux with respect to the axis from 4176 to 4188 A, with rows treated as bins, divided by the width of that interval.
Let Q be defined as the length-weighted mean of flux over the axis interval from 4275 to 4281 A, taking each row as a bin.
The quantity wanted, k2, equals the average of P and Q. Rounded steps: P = 5.7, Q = 6.0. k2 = 5.9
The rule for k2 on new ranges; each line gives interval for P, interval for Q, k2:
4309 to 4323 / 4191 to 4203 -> 5.8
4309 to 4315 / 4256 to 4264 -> 5.7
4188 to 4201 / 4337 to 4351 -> 5.4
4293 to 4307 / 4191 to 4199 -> 4.8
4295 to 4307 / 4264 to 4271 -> 5.3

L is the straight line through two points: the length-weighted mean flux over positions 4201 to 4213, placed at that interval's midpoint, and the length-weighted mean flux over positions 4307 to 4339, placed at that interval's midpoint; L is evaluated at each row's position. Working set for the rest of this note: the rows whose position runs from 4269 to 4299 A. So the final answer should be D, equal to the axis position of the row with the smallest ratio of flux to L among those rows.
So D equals 4274.34 A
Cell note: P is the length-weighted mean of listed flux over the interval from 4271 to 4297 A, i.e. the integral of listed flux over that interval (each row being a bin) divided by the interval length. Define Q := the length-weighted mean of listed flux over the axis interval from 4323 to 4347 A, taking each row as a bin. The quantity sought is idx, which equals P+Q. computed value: 11.8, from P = 5.55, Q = 6.29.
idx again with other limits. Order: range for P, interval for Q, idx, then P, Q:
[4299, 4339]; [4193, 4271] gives 11.9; 5.90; 6.01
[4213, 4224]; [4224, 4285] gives 12.2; 6.28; 5.94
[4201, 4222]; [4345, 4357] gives 12.8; 6.40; 6.37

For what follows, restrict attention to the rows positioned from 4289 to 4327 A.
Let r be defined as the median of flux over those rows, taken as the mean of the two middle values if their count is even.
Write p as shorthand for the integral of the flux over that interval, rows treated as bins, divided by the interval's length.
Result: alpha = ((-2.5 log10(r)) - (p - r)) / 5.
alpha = -0.380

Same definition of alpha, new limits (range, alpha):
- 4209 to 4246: -0.412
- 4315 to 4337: -0.420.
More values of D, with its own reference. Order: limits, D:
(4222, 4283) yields 4274.34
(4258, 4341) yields 4307.93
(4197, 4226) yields 4198.26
